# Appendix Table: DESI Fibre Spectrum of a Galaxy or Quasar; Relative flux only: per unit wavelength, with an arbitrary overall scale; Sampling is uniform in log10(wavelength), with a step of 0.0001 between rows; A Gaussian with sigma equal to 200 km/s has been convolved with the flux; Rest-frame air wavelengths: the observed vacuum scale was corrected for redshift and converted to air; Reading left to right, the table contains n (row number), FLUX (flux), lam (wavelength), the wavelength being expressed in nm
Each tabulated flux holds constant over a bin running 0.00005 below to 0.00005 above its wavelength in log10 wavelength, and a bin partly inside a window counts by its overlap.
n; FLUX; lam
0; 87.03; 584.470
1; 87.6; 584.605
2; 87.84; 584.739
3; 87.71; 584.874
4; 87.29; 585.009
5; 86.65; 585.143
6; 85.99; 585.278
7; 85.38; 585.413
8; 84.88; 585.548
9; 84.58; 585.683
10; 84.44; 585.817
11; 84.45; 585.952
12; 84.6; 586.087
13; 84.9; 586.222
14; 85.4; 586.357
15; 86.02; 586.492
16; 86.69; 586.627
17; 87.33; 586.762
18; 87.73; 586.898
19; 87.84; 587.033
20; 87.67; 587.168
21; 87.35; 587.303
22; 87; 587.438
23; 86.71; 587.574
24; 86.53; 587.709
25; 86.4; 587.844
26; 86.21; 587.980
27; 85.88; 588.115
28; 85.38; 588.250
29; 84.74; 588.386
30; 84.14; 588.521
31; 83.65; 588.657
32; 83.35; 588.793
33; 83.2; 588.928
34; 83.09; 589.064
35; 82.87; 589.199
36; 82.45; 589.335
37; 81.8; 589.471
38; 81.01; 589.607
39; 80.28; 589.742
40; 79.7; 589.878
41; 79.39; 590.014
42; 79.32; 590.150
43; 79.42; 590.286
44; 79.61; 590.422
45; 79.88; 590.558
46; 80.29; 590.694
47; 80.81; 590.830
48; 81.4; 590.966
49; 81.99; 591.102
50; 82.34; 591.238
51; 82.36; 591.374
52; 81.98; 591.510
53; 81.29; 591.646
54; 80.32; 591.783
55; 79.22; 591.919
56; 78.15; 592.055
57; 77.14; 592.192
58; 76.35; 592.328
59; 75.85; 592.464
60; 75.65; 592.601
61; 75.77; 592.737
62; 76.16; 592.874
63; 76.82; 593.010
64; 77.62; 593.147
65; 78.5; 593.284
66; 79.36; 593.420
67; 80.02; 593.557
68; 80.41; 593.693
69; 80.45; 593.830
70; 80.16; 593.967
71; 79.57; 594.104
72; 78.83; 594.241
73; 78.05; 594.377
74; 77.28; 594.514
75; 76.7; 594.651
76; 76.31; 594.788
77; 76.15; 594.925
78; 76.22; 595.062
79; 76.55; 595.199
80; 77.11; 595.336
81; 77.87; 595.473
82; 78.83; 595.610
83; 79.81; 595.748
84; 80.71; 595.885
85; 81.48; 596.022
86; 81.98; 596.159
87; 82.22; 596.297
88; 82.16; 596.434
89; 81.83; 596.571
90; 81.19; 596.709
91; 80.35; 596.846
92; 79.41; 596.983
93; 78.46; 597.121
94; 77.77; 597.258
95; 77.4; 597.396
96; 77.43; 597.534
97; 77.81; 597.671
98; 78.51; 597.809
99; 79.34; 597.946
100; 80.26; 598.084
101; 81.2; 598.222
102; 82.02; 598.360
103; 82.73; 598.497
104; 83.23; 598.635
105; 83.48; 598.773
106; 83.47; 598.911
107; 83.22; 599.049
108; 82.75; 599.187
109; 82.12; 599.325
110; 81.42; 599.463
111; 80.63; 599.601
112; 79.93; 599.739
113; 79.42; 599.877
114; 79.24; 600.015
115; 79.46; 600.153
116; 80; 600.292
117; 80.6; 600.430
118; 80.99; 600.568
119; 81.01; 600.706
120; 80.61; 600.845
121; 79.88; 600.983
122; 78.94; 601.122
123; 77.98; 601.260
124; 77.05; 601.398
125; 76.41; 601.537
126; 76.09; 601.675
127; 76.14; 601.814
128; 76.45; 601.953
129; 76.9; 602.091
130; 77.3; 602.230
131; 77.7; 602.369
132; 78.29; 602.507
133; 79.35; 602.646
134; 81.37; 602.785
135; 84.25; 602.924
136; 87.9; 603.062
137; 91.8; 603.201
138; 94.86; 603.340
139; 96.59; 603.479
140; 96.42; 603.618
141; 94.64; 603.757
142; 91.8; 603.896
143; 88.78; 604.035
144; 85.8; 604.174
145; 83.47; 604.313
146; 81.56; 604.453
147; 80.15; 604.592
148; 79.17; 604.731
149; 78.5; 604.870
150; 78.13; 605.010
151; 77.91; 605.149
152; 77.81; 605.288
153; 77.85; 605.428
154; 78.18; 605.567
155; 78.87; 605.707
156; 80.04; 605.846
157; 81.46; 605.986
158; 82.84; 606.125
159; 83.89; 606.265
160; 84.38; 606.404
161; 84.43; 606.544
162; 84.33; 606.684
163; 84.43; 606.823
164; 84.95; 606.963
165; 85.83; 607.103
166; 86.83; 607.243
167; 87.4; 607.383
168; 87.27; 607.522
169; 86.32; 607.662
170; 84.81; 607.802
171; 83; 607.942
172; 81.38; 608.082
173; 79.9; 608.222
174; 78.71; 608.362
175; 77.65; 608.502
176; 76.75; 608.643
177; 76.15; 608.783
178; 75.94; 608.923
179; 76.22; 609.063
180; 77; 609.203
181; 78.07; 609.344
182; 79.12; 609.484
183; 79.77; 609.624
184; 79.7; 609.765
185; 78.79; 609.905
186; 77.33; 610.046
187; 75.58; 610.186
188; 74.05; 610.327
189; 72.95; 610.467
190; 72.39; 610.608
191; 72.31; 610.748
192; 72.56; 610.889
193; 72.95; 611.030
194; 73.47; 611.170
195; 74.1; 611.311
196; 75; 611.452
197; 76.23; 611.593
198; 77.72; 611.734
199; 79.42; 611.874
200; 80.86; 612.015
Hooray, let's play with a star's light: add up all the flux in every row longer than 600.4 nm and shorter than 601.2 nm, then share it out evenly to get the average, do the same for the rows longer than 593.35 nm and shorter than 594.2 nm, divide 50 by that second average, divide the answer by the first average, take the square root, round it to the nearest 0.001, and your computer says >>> 0.088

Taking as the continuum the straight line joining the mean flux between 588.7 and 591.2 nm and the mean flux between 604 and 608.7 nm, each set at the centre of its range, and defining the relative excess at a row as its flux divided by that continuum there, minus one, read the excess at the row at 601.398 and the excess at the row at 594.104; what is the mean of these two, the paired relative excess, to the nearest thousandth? -0.040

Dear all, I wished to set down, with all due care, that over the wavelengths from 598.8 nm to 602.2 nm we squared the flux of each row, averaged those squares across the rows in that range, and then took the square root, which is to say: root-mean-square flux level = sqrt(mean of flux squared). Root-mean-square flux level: 80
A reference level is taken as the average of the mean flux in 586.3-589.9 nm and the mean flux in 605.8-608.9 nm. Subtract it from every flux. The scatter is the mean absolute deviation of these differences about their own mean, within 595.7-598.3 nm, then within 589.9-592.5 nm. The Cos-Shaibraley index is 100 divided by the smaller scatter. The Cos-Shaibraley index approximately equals 69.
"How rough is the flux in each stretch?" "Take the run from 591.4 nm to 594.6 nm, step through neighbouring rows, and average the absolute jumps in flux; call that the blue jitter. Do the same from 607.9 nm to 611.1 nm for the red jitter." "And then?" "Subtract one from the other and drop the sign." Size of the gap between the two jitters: 0.21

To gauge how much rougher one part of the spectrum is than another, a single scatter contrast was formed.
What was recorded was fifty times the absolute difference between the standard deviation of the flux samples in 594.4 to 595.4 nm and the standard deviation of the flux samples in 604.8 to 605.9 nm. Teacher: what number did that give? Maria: 15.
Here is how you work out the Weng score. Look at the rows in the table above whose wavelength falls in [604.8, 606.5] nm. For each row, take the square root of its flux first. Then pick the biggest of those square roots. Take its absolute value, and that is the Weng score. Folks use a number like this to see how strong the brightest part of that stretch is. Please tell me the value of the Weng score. 9.19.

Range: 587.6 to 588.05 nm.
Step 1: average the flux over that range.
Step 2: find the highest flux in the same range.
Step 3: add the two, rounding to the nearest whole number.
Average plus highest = 173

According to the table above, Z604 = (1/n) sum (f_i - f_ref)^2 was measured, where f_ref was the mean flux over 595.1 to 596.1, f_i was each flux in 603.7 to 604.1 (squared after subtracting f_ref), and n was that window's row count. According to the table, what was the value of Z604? 170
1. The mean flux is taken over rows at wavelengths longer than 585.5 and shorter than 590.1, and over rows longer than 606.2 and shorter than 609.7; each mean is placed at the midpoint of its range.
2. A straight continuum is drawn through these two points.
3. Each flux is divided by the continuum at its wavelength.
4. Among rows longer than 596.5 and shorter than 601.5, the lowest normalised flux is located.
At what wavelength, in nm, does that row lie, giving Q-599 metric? 597.396 nm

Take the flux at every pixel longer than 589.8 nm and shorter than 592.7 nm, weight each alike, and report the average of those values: 79.6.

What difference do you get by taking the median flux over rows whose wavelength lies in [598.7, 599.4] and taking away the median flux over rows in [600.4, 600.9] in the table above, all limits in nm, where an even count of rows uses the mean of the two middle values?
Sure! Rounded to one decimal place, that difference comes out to 2.4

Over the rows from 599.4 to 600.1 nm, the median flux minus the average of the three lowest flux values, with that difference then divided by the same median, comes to 0.0050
